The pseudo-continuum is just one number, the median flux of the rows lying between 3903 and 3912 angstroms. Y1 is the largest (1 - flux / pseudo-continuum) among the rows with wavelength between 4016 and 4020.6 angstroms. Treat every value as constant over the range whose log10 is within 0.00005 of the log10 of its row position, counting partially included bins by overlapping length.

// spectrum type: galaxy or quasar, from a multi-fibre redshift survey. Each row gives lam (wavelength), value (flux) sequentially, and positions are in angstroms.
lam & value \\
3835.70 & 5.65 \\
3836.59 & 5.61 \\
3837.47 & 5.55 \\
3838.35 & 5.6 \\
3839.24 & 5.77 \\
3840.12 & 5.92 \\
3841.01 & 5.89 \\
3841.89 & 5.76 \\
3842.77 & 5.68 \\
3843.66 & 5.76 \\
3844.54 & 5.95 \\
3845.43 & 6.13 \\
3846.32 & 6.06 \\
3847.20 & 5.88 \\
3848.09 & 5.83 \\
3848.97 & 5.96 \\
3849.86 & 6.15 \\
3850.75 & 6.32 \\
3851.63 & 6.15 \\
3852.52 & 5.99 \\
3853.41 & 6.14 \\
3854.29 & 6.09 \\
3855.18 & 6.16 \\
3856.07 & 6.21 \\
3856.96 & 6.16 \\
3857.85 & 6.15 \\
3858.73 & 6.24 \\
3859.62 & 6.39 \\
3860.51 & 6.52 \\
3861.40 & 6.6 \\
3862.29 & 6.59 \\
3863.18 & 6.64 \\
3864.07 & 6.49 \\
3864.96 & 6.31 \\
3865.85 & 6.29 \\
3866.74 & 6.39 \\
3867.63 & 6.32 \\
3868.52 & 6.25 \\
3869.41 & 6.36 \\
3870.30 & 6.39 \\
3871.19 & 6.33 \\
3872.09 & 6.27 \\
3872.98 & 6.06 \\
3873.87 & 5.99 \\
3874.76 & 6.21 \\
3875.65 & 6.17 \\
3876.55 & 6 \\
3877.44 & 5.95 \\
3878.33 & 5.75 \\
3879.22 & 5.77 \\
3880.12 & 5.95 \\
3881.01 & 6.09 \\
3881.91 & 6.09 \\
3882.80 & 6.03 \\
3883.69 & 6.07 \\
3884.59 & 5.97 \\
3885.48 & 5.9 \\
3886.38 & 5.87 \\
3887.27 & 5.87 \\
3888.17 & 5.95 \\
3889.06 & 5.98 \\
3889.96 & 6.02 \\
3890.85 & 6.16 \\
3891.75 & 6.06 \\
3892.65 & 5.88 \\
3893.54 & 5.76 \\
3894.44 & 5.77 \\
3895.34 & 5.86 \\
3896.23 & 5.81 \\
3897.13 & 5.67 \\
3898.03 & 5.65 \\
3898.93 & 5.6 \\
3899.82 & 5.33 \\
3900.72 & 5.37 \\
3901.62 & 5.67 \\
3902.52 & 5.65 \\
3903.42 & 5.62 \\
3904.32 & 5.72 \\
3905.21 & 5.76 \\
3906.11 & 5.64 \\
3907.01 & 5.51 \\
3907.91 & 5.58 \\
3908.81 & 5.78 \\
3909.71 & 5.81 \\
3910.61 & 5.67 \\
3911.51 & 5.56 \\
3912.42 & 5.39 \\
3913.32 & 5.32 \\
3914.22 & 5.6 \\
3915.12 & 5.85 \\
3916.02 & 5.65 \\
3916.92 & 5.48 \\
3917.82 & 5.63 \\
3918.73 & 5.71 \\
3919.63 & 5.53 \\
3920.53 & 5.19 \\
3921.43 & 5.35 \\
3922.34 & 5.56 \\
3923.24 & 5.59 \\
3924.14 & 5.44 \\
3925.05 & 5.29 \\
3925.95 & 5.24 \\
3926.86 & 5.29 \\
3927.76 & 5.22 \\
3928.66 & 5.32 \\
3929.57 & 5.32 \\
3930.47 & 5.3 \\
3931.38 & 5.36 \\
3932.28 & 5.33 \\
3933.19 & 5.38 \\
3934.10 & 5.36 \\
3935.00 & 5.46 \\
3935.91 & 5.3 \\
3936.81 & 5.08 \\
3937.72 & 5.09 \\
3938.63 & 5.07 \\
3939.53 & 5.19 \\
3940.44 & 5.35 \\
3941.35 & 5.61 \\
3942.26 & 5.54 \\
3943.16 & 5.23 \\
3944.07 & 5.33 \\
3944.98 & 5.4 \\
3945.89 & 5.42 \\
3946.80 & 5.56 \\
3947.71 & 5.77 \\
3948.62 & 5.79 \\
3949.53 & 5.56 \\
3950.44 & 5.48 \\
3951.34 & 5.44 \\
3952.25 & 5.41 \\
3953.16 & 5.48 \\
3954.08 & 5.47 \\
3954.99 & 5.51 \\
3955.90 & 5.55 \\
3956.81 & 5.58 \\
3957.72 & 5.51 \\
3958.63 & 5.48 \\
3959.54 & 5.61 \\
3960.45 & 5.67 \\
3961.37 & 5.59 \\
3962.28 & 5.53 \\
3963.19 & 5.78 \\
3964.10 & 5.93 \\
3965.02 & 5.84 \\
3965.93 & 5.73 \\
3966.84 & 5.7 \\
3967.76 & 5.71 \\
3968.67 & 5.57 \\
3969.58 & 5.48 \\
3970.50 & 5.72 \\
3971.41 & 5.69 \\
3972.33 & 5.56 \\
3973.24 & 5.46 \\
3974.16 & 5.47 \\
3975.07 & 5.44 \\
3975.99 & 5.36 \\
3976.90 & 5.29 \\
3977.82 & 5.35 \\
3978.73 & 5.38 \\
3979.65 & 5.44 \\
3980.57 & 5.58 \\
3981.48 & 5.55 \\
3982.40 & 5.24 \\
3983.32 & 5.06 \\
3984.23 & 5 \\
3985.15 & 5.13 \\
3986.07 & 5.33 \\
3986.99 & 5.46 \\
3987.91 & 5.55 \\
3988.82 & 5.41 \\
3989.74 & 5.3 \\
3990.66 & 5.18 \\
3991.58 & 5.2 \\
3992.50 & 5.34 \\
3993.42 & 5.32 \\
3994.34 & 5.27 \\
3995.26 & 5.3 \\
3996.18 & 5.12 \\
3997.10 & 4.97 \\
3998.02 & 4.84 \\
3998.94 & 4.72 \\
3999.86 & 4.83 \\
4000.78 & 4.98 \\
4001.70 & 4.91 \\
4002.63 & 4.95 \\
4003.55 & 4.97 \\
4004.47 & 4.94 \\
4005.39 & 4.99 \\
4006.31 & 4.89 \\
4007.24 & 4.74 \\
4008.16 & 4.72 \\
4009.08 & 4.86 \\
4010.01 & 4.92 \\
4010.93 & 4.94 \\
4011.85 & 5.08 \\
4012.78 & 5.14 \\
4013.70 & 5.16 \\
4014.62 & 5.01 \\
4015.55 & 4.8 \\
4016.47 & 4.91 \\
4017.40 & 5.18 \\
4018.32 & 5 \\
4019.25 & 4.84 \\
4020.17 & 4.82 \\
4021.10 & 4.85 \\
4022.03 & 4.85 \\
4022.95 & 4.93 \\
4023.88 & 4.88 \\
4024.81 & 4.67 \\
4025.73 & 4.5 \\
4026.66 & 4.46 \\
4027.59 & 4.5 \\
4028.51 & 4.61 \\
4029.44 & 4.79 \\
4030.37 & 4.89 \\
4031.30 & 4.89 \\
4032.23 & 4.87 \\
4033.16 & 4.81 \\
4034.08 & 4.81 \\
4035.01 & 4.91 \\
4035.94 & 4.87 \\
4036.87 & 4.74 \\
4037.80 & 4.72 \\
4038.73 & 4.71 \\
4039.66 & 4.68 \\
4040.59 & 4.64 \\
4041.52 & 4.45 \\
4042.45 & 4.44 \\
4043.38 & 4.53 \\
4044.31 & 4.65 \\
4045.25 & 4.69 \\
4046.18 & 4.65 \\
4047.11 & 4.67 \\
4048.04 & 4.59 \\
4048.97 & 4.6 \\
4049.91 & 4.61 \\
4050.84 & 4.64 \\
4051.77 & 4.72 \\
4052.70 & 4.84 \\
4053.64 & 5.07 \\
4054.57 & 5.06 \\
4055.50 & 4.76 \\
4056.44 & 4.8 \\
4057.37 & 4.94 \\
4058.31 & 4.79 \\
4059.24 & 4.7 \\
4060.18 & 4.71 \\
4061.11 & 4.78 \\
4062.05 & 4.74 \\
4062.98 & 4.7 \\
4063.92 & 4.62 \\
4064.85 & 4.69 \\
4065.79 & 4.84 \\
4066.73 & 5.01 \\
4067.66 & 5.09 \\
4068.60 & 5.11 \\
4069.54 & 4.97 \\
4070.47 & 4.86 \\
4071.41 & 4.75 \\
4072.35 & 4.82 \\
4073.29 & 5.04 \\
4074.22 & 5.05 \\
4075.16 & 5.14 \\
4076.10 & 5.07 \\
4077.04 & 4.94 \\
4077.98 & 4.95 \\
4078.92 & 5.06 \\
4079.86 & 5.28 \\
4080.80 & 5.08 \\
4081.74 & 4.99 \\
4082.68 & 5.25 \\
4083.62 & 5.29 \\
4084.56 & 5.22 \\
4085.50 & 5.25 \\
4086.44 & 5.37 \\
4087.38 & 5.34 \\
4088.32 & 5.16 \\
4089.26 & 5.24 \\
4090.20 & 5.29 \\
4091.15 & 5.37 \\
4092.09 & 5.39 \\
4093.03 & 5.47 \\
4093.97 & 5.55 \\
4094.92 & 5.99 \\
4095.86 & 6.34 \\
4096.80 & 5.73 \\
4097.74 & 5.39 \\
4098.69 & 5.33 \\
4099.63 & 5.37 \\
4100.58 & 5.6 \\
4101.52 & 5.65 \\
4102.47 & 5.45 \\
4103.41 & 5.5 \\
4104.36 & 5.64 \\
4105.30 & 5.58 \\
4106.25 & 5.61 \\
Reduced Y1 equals 0.148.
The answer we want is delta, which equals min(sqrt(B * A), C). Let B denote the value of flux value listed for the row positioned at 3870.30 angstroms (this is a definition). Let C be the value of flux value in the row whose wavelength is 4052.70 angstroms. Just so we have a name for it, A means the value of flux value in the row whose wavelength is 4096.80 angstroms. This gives 4.84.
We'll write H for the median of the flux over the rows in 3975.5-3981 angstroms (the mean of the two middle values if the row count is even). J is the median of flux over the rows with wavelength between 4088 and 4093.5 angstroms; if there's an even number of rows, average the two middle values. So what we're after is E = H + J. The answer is 10.7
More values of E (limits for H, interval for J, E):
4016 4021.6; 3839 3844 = 10.6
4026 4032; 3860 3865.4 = 11.3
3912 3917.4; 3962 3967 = 11.3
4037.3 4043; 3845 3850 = 10.7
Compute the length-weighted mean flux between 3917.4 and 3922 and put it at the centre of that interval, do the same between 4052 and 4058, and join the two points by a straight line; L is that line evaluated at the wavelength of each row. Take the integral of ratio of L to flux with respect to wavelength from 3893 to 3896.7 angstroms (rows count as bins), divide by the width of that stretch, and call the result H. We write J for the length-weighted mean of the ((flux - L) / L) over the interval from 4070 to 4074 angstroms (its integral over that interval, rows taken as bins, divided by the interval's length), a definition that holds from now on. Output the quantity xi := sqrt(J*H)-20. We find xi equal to -19.9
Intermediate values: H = 0.96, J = 0.01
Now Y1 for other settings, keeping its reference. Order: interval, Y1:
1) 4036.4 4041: 0.179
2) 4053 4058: 0.158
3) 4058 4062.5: 0.169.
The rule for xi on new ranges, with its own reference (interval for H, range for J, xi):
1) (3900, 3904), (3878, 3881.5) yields -19.8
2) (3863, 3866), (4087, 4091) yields -19.7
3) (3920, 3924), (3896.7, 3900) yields -19.9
